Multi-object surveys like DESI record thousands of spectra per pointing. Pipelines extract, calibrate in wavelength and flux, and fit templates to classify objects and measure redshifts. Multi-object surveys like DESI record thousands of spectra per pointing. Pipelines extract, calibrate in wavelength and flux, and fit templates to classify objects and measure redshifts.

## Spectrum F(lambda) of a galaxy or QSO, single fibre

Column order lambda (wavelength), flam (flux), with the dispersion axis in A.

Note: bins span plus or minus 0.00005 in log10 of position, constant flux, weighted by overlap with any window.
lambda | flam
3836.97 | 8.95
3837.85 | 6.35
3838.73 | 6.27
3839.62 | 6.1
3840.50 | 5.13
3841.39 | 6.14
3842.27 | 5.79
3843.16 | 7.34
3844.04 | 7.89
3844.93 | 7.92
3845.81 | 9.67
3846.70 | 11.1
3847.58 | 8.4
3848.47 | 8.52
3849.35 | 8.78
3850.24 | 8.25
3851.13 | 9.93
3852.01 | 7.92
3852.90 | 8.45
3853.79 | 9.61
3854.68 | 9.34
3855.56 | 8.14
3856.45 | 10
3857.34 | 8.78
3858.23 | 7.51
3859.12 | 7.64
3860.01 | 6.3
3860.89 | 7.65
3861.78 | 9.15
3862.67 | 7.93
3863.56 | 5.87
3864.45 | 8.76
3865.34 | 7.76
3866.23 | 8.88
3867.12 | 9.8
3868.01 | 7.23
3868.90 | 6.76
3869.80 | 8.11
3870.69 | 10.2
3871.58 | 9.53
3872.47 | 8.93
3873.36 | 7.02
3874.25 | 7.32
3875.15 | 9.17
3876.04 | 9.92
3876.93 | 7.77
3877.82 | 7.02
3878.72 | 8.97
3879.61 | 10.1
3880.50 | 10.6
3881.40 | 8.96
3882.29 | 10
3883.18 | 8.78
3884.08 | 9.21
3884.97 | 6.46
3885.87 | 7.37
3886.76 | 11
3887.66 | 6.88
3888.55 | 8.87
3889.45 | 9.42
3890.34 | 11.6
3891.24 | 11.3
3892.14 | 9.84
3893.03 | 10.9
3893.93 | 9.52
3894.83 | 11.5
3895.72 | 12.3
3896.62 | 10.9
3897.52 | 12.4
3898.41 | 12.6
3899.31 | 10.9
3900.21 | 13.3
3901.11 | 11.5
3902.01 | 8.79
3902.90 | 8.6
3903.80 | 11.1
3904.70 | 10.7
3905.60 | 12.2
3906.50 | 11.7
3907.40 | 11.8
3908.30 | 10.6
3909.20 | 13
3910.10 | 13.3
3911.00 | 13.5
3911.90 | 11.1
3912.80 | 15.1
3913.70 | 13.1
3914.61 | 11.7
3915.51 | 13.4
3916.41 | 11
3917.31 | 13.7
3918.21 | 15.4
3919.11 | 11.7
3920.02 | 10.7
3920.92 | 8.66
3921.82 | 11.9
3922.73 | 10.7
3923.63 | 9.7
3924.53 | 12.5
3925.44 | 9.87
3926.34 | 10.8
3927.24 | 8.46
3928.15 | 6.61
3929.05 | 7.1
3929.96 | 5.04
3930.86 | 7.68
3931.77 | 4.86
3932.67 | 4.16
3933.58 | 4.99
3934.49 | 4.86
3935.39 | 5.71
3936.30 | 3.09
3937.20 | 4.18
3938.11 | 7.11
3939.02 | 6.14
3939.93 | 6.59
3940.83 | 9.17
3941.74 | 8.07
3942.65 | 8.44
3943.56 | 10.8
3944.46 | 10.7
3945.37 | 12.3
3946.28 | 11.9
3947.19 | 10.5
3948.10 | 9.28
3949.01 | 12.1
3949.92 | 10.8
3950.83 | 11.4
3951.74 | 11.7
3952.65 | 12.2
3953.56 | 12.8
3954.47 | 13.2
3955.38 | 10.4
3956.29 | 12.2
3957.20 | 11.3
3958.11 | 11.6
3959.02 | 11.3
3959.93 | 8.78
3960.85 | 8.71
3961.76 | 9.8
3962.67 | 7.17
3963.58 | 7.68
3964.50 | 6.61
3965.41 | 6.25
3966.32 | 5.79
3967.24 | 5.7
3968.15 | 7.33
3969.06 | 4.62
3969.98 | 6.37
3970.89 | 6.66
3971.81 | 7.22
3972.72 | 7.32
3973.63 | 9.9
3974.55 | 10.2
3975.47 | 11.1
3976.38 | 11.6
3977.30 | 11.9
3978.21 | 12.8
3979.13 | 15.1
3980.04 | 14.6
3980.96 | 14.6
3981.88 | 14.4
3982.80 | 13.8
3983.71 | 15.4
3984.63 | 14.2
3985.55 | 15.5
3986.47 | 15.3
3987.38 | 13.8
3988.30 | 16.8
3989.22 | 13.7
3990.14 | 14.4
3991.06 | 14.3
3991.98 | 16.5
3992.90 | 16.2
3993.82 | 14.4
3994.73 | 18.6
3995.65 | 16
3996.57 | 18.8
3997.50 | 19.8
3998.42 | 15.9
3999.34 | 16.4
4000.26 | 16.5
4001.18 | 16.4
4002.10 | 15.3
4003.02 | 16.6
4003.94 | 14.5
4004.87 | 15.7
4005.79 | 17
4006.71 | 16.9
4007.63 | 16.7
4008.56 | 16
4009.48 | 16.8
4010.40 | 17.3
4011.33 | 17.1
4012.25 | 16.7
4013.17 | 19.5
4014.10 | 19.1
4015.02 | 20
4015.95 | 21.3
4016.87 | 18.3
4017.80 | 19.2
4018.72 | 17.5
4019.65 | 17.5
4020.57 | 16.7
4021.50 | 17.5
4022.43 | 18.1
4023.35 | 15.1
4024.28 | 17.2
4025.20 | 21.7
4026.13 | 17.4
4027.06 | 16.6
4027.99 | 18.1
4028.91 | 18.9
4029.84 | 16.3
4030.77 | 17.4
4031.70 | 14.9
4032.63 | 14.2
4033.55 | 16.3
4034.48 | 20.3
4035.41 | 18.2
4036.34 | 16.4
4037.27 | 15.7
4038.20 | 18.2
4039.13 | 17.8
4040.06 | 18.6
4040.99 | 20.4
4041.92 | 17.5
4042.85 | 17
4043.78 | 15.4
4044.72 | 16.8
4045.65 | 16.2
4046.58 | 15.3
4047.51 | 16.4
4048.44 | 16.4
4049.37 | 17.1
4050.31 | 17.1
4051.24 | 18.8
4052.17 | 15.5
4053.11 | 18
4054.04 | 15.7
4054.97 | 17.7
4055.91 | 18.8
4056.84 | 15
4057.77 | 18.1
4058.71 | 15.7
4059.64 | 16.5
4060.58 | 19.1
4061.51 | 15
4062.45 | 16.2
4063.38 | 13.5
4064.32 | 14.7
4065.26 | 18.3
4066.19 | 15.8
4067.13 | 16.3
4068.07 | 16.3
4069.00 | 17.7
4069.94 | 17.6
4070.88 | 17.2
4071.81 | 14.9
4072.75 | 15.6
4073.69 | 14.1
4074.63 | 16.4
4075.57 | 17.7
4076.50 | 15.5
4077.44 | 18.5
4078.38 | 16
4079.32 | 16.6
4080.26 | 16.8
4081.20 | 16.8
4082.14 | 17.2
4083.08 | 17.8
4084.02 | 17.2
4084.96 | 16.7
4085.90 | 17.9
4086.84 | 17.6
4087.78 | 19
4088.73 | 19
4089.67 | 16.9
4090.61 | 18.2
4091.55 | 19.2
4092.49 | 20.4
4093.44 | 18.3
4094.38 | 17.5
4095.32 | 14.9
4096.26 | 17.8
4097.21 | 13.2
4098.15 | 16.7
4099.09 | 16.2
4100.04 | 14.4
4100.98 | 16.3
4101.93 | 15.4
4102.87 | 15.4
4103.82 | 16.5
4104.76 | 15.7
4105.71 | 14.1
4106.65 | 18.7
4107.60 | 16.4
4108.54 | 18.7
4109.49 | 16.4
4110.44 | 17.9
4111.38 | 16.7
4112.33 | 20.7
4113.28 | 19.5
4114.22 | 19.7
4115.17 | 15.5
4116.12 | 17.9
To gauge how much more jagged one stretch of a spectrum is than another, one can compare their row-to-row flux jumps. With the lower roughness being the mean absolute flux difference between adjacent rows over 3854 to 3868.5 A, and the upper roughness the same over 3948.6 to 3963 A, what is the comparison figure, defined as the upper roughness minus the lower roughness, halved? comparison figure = -0.18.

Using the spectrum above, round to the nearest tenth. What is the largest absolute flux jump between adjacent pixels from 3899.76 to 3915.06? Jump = 4.0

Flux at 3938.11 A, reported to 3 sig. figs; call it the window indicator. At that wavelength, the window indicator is 7.11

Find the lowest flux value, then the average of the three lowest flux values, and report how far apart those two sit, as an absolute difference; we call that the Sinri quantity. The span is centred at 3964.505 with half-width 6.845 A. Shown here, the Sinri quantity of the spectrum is 0.75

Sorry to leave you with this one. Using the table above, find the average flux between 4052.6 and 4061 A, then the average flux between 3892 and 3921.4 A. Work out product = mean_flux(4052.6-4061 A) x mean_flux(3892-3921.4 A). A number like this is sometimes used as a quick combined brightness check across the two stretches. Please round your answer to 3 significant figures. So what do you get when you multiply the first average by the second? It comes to 201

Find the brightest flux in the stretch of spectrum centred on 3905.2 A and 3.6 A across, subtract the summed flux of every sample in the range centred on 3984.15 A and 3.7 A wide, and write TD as -47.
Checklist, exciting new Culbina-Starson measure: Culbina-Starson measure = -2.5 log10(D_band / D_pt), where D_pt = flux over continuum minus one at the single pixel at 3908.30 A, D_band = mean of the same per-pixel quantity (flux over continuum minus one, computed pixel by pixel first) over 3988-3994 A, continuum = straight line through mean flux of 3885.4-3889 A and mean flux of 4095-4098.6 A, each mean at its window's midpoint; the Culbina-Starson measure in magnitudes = -0.6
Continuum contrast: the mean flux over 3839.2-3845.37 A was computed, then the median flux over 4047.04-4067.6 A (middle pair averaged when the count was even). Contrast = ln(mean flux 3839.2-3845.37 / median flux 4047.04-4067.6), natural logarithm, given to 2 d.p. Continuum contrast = -0.91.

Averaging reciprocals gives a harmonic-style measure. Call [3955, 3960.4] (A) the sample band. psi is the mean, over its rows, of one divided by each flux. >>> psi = 0.09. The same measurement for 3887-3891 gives 0.11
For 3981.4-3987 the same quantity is 0.07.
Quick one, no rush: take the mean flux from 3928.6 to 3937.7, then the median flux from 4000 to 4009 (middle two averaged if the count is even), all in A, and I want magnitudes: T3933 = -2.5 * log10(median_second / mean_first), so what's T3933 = -1.3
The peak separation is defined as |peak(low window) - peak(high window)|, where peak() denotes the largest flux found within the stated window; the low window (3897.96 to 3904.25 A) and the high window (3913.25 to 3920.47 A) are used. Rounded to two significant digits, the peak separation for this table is 2.1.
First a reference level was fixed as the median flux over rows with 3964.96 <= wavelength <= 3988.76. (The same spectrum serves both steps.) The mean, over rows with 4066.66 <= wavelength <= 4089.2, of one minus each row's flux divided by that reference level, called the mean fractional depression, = -0.44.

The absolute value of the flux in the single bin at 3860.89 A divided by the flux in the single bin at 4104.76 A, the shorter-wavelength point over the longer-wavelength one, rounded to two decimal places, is 0.49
